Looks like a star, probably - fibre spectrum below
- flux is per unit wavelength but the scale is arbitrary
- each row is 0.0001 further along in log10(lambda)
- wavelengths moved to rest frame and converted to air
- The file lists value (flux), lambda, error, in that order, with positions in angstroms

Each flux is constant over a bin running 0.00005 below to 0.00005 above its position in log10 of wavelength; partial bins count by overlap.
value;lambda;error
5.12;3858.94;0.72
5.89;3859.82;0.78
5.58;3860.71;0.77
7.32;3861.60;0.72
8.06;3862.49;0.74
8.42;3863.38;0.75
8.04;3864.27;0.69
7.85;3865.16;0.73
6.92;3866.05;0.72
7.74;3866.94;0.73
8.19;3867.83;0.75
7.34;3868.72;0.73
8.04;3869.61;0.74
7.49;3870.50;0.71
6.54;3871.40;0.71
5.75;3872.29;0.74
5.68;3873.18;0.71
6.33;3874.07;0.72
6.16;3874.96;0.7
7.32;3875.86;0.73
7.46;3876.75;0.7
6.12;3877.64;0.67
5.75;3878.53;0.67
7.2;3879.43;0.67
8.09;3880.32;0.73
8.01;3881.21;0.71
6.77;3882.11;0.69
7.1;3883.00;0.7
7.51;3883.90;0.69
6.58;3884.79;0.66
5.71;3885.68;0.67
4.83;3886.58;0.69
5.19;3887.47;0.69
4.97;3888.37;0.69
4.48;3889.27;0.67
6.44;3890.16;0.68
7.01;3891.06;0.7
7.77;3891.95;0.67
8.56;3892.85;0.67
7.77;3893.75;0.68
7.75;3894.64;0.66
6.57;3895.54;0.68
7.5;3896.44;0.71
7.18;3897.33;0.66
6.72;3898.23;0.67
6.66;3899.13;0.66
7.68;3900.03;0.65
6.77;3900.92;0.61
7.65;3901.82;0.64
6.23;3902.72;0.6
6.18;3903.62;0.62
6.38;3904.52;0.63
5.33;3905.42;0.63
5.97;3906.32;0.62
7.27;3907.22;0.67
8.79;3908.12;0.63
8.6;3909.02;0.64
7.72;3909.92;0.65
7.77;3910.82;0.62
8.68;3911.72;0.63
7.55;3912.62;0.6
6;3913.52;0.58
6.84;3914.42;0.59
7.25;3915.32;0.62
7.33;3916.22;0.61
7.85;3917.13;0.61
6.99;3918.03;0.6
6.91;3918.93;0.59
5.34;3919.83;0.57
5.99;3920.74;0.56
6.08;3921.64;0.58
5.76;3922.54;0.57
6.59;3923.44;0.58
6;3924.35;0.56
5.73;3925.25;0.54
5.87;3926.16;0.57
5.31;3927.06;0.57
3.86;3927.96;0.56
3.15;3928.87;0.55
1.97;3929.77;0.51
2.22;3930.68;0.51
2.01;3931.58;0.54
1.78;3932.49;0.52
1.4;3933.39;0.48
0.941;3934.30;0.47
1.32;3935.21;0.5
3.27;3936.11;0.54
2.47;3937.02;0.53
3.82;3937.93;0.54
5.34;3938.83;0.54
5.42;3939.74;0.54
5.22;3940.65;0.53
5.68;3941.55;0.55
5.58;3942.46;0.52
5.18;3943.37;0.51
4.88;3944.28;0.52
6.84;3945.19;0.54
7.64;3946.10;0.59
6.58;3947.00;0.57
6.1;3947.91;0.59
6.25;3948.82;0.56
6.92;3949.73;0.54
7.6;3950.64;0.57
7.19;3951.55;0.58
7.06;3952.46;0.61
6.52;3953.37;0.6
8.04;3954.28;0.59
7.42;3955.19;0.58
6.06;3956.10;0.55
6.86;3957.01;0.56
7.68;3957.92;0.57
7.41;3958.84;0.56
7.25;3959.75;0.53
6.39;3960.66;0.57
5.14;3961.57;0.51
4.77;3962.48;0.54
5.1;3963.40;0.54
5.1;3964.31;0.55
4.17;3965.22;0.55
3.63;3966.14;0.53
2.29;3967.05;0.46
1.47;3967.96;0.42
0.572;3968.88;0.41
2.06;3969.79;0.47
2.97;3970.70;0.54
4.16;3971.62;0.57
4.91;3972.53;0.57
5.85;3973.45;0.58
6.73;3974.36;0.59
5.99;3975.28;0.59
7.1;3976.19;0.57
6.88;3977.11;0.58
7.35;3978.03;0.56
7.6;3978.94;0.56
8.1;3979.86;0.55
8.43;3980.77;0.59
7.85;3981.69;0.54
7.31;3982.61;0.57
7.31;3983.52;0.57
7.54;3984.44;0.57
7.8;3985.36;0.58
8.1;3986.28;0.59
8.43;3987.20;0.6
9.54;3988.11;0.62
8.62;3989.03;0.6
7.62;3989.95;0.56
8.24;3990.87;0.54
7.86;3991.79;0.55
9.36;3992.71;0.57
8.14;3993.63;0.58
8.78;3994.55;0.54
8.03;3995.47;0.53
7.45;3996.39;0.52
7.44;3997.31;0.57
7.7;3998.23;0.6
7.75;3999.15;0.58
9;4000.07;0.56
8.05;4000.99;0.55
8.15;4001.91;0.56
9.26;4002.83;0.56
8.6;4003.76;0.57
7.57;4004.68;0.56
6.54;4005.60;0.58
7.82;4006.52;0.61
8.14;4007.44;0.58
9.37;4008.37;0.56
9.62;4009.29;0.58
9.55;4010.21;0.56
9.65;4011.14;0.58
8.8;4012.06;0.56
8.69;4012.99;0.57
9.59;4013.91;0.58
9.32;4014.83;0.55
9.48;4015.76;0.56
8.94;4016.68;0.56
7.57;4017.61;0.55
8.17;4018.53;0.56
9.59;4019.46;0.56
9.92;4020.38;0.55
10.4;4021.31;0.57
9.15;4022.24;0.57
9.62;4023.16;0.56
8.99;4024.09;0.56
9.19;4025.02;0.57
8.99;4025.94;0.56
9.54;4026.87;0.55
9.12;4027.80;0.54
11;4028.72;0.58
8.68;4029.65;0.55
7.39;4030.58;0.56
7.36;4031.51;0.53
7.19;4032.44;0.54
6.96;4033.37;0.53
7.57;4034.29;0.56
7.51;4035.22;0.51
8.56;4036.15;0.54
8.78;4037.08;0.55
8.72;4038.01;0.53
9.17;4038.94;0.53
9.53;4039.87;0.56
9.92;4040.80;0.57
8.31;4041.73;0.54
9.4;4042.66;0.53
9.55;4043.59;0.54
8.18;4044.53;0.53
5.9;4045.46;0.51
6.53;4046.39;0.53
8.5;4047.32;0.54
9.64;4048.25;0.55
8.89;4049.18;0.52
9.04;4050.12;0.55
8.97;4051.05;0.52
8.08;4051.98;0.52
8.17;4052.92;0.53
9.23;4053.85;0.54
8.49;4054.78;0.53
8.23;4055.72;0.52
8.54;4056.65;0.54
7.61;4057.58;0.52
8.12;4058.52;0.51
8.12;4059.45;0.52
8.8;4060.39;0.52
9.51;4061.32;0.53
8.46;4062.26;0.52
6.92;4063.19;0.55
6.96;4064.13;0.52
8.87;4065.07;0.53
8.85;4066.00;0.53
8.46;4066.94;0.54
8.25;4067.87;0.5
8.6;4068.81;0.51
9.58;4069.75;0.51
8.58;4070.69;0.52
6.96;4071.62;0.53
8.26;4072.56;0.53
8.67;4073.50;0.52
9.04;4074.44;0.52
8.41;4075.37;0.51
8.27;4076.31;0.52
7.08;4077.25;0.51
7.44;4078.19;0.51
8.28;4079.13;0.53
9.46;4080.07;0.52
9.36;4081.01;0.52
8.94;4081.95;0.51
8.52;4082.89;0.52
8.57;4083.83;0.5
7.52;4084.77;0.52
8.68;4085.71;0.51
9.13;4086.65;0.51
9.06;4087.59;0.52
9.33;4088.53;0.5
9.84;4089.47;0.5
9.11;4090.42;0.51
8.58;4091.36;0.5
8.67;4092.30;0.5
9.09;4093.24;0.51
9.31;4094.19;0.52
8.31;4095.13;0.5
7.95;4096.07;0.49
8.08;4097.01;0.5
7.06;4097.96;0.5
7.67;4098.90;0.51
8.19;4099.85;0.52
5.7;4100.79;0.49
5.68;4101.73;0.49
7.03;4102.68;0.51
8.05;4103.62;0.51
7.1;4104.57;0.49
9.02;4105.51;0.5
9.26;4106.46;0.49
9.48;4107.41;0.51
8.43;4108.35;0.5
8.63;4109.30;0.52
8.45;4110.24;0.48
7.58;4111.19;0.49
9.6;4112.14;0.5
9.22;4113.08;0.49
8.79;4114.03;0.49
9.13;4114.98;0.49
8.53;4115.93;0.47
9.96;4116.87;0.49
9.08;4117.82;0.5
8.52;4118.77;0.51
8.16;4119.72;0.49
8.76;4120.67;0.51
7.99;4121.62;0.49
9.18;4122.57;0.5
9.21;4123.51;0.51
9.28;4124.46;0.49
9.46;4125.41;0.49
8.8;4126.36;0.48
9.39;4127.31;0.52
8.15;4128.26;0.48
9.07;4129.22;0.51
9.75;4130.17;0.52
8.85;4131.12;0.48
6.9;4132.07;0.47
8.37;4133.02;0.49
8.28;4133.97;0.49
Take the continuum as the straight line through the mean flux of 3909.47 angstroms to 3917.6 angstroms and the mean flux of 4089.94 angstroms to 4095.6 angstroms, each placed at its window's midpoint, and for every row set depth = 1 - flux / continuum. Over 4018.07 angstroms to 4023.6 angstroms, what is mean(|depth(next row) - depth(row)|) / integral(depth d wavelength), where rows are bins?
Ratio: -0.12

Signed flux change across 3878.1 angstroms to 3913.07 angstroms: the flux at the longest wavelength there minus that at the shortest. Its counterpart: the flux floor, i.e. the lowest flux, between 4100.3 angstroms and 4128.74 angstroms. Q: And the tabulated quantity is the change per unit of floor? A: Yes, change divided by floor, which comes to 0.3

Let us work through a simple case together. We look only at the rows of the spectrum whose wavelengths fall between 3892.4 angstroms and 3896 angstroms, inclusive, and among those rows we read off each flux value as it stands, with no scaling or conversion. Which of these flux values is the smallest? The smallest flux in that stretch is 6.57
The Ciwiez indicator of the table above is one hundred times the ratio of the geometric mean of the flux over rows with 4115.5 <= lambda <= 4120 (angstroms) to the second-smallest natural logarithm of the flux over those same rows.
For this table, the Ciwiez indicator 412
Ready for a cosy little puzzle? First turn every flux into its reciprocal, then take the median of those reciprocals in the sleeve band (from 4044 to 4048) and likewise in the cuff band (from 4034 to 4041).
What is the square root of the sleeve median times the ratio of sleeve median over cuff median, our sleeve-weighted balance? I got 0.41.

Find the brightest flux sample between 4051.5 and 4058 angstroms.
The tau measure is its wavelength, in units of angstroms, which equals 4053.85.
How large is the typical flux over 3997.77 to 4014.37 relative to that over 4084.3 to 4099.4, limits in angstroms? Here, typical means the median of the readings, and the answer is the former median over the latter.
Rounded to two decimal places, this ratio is 1.00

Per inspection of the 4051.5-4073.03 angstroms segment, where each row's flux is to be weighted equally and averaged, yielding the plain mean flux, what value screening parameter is 8.3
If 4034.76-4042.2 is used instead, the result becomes 8.8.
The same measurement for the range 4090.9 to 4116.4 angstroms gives 8.2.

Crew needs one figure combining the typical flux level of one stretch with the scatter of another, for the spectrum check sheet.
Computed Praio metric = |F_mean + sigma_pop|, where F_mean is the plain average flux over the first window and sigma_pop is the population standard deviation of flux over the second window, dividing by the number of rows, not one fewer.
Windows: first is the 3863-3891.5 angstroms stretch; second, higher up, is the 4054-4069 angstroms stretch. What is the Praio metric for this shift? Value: 7.4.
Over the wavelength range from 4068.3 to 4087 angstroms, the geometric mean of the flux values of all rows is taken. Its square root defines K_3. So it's 2.90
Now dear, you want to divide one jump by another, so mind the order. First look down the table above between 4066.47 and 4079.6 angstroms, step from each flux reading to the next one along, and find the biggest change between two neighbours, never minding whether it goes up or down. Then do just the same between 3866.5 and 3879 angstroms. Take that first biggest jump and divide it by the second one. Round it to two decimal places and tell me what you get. 1.21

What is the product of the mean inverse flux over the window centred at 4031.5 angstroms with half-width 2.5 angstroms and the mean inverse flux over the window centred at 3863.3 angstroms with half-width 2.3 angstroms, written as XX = 0.0169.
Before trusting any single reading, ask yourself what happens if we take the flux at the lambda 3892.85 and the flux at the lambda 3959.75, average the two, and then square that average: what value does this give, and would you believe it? 62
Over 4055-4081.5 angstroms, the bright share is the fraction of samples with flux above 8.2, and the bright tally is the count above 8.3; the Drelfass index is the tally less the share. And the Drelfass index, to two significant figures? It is 14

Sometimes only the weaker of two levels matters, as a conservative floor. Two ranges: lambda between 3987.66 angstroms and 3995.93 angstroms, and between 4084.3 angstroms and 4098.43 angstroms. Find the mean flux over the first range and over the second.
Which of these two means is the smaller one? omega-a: 8.5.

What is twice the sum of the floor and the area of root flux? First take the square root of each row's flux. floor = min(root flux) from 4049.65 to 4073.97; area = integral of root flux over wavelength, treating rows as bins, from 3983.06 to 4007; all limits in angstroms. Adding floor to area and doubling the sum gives 141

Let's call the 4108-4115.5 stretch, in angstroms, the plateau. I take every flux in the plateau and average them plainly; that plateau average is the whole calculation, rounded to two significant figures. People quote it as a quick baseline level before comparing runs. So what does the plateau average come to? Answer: 8.7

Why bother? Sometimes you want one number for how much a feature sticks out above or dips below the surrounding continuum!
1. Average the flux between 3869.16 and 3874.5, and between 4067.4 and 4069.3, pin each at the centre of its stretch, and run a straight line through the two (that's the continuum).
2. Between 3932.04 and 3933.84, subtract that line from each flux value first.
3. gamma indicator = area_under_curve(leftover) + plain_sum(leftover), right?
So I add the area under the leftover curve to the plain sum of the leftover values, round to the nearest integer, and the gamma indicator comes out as -21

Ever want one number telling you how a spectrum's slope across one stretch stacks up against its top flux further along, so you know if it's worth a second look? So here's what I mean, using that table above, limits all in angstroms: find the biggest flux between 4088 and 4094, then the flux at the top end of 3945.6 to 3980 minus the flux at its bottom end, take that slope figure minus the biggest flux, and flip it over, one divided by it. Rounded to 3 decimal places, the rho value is -0.107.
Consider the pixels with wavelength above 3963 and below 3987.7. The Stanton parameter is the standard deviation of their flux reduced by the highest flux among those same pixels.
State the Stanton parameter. -6.1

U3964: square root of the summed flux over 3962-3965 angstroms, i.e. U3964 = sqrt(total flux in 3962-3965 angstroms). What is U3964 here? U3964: 3.87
